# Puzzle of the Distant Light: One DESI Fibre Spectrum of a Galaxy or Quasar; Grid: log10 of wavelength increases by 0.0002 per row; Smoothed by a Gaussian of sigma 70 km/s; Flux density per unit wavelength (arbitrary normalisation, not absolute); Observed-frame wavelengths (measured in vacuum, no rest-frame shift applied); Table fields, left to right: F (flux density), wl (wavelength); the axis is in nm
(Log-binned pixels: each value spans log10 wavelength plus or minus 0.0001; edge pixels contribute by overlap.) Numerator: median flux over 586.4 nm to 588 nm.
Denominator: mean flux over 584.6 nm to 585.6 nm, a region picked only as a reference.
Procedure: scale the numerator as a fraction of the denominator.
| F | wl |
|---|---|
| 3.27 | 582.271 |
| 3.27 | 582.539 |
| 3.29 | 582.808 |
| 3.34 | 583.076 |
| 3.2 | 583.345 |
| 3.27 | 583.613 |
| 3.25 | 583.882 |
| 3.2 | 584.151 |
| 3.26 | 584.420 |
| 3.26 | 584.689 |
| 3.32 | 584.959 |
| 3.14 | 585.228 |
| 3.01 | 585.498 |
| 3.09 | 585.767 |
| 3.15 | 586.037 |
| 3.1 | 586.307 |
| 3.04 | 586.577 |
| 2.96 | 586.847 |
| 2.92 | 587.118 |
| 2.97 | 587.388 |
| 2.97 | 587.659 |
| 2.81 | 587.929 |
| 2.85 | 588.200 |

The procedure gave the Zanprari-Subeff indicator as 0.932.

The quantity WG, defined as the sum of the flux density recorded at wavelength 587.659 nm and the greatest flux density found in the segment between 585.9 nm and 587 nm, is 6.12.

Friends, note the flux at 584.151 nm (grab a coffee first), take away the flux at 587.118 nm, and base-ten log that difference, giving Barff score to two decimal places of -0.55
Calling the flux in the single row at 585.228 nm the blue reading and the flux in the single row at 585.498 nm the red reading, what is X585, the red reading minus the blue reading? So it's -0.1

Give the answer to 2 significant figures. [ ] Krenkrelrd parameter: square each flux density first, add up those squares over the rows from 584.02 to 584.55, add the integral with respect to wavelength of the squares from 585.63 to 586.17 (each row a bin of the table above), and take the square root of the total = 5.1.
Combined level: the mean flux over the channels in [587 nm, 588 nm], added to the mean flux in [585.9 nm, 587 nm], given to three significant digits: 5.98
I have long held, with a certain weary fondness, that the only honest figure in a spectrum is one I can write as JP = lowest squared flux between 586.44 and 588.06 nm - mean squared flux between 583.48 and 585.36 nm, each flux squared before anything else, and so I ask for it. -2.6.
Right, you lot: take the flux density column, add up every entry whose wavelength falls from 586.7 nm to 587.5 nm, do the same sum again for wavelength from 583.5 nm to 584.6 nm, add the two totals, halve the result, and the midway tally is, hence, 11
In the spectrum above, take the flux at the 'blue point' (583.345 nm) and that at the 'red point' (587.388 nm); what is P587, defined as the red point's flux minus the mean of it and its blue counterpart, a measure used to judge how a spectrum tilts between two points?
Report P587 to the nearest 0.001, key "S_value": -0.115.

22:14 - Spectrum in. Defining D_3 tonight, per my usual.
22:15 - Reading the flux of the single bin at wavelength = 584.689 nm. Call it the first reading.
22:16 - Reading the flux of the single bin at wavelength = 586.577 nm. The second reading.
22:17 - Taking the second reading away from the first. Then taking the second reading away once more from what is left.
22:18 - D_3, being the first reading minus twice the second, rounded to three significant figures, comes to -2.82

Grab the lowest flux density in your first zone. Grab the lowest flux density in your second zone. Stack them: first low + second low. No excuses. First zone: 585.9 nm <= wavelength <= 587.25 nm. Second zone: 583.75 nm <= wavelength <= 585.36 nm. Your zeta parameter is 6.06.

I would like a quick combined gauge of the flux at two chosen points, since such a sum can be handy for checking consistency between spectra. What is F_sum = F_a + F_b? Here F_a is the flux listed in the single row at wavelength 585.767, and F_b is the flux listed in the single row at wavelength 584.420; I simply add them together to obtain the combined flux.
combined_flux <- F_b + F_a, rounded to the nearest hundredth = 6.35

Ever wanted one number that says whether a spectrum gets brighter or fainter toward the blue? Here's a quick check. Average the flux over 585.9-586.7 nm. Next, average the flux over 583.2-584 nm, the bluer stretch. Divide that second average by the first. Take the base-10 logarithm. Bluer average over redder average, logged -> 0.020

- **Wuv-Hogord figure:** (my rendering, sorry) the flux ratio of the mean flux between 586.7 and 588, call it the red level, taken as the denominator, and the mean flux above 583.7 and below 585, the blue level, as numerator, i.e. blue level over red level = 1.11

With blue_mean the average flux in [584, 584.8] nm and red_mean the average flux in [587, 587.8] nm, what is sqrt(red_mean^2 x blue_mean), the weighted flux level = 5.32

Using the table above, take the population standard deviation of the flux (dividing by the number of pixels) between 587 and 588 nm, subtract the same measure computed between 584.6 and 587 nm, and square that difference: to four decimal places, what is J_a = 0.0019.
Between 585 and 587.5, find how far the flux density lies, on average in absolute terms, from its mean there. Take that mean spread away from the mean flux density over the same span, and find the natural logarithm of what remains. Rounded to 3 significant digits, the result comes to 1.09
